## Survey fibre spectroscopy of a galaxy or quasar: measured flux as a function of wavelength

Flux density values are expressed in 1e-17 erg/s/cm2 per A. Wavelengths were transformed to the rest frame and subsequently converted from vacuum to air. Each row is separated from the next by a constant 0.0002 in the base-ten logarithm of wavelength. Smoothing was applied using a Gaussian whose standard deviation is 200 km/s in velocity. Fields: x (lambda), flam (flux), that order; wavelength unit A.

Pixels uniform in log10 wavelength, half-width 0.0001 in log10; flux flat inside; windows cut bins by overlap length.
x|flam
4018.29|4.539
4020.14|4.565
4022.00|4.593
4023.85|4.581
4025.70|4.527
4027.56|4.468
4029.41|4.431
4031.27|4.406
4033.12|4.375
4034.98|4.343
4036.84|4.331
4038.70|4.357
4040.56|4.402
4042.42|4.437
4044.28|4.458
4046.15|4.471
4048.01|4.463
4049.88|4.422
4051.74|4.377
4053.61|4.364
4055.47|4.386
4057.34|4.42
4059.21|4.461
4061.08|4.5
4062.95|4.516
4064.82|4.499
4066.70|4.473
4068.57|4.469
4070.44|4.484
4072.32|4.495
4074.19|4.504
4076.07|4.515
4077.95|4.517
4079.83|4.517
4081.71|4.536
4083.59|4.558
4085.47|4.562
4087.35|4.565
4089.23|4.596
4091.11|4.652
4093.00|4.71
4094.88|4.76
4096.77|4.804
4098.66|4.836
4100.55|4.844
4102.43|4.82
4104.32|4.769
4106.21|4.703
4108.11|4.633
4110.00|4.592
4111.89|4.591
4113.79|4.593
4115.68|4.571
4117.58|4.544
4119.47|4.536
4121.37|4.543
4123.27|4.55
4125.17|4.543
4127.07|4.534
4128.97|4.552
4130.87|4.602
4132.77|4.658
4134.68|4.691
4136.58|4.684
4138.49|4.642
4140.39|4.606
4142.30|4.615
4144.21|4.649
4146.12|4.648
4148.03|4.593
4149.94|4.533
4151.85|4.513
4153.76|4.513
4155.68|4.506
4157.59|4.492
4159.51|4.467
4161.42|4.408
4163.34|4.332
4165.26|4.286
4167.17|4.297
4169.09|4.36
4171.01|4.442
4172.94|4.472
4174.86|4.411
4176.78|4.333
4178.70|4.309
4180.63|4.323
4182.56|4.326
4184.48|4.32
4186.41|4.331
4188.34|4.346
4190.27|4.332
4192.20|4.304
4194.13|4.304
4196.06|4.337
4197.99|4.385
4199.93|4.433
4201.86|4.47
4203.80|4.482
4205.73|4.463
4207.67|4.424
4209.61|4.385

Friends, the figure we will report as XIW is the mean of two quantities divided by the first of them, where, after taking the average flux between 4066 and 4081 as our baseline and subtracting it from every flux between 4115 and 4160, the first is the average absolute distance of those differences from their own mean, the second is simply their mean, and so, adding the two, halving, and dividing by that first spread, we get 1.2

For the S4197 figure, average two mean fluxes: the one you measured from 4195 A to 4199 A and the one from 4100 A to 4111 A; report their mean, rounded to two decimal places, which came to 4.54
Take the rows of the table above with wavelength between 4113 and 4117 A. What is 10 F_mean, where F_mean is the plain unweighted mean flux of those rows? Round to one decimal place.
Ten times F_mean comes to 45.8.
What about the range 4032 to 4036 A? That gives 43.6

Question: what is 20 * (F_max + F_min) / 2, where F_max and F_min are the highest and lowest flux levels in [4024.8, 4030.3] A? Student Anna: 89.6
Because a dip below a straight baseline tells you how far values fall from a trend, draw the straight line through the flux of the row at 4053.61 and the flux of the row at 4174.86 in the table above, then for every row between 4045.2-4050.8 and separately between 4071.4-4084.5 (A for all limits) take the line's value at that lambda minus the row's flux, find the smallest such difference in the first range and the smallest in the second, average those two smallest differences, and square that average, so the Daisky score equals 0.02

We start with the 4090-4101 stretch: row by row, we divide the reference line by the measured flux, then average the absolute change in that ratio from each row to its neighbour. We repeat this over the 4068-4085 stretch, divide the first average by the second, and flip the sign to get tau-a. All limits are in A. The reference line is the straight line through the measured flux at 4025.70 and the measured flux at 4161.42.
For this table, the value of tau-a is -2.8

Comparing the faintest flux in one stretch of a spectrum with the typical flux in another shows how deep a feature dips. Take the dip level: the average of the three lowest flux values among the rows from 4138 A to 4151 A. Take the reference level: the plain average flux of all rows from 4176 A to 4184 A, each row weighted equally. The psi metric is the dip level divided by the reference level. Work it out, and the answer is 1.06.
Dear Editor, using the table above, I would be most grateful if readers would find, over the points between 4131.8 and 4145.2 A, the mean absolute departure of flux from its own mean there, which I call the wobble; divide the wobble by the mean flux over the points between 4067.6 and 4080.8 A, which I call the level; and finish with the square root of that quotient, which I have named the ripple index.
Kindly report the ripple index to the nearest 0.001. 0.074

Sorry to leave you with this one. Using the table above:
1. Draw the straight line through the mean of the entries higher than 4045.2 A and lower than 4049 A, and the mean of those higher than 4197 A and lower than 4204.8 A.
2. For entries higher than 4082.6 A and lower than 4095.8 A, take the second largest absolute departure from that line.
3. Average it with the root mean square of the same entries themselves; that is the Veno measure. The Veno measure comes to 2.44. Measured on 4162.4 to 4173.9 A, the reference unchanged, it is 2.26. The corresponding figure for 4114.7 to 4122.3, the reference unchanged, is 2.32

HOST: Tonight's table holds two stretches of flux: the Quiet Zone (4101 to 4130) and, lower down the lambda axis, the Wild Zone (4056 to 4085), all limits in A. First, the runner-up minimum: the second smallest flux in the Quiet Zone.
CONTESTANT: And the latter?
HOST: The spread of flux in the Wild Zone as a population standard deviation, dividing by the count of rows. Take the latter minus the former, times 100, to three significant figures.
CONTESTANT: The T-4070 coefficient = -450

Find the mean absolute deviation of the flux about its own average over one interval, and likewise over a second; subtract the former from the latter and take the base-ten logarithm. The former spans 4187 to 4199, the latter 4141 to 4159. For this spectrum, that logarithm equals -1.5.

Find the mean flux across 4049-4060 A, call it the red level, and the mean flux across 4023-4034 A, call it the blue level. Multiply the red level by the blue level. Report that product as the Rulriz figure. 19.7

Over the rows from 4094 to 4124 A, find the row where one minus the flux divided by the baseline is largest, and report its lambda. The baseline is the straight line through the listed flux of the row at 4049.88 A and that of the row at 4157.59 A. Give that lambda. 4119.47 A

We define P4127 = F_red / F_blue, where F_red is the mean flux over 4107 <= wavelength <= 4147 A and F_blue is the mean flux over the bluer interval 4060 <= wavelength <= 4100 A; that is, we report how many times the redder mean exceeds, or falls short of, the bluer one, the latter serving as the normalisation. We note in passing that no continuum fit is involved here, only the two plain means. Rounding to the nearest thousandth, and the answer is 1.005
